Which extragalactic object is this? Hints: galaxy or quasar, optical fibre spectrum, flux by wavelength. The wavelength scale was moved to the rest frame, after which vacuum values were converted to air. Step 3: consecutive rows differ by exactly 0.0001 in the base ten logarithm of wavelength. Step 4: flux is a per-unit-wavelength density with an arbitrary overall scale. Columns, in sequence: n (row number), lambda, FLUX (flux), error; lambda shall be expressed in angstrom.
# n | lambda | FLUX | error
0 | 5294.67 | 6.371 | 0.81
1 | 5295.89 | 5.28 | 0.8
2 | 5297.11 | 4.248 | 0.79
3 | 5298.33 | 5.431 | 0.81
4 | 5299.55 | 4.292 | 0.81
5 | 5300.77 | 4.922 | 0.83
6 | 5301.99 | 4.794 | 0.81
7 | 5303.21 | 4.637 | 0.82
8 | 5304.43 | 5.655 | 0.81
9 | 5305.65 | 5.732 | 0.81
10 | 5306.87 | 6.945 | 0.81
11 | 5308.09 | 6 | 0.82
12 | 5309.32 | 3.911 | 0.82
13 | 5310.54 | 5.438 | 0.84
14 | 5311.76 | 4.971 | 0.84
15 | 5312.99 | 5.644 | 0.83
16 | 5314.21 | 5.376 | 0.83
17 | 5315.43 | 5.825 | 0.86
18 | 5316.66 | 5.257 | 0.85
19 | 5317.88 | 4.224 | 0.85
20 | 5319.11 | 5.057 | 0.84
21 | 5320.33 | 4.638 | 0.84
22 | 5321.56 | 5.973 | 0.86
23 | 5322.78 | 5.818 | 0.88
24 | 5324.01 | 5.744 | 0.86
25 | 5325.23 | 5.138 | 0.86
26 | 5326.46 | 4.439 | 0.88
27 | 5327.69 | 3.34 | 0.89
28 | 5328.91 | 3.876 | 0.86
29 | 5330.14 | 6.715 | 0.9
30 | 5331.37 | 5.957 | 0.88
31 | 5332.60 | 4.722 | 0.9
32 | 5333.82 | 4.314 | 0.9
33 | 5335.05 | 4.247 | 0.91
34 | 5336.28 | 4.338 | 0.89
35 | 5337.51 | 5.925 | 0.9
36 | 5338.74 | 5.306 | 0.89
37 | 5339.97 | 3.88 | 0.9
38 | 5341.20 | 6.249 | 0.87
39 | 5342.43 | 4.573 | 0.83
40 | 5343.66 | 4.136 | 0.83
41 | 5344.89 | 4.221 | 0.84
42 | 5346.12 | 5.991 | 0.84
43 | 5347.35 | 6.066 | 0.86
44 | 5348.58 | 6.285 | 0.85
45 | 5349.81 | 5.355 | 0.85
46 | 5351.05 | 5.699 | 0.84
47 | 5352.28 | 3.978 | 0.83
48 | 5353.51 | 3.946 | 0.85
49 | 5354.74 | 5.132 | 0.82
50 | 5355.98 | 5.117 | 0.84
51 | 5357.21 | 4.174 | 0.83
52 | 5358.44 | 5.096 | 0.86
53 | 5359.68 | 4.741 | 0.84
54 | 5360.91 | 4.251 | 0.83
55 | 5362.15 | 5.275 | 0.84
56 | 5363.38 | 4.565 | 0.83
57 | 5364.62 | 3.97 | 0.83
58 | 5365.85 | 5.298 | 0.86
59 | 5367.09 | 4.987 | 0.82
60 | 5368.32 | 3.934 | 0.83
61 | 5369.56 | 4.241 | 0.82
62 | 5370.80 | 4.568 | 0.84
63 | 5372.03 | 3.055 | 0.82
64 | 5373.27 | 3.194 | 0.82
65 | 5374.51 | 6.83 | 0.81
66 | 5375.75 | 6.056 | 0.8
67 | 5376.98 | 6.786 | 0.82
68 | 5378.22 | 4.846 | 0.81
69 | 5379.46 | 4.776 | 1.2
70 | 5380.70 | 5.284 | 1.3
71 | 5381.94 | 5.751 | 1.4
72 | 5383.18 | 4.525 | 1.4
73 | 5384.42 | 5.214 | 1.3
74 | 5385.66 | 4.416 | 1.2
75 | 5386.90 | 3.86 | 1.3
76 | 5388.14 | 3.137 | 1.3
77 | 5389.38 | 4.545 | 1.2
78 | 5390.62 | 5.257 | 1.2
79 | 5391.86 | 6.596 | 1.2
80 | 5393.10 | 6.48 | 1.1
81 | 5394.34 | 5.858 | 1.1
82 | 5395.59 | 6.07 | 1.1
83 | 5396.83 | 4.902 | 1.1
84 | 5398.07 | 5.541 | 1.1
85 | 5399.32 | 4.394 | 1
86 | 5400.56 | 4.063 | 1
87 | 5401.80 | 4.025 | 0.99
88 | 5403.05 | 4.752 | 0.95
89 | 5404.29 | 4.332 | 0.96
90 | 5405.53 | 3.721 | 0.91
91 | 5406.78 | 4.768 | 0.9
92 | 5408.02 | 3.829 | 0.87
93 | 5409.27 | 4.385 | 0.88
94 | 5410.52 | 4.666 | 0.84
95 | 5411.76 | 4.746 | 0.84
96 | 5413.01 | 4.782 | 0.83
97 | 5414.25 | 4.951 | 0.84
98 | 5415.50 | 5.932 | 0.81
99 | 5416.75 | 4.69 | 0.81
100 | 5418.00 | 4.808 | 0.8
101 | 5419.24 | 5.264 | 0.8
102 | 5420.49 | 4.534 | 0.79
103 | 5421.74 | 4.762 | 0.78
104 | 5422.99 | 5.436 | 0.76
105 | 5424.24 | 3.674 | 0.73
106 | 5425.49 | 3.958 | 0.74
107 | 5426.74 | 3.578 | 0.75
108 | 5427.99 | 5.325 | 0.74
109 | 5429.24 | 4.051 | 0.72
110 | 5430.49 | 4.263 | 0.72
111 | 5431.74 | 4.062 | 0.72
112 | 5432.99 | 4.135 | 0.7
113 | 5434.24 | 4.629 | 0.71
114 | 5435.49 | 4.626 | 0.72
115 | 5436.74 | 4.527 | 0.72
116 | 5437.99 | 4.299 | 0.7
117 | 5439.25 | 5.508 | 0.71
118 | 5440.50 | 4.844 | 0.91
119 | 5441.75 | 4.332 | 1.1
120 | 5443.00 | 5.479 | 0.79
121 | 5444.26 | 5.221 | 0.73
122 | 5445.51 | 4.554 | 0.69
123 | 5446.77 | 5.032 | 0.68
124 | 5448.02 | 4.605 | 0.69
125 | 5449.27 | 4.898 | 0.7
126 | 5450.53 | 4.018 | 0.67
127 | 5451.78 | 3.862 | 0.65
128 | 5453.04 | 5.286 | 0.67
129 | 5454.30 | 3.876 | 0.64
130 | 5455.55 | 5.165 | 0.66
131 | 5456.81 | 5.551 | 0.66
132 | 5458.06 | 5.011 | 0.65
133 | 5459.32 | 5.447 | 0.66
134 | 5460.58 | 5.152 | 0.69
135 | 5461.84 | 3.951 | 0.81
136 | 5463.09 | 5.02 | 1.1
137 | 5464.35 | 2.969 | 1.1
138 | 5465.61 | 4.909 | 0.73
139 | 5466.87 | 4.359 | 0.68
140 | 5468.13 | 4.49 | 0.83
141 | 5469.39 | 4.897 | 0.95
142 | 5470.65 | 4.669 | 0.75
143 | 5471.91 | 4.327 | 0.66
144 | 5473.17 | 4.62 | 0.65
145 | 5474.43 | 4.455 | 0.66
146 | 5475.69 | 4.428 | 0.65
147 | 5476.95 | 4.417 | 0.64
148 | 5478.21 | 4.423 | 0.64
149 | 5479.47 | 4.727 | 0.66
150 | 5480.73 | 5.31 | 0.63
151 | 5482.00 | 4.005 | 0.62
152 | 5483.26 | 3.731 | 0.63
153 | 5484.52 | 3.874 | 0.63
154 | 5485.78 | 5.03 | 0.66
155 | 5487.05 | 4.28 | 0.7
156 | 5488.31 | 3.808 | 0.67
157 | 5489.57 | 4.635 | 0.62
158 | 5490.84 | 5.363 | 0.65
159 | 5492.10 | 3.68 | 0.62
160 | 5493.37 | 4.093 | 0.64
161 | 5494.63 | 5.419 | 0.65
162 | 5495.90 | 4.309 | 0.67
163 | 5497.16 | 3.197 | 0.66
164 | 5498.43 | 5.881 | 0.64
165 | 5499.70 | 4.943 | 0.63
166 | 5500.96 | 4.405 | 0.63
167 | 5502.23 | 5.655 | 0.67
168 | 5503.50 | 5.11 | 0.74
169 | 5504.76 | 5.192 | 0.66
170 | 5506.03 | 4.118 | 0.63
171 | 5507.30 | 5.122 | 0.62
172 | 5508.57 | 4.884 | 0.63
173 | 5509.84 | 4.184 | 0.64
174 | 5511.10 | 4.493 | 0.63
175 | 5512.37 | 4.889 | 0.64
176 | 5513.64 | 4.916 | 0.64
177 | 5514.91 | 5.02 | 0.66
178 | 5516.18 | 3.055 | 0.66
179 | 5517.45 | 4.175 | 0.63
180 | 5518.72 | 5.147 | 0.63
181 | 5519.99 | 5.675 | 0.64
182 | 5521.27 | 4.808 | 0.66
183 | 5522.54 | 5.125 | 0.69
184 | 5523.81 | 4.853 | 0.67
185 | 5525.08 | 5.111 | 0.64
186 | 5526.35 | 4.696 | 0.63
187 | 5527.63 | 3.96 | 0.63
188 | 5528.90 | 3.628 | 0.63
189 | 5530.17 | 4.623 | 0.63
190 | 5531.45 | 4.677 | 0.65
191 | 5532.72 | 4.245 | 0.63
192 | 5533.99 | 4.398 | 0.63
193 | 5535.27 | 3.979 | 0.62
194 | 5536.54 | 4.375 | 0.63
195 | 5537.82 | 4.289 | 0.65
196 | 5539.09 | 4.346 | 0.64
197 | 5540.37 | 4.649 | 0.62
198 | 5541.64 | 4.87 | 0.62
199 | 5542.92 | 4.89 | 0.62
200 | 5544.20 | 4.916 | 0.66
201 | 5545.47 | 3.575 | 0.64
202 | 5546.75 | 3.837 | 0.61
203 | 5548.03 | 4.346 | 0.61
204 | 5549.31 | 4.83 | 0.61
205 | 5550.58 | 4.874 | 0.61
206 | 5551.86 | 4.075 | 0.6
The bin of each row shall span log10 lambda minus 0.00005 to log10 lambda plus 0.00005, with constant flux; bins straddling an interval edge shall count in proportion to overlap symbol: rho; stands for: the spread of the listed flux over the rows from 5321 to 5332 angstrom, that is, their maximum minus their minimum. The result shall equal 3.4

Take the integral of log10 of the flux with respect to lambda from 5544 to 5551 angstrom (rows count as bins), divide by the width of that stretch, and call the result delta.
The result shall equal 0.64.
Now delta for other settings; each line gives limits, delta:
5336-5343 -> 0.70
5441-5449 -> 0.69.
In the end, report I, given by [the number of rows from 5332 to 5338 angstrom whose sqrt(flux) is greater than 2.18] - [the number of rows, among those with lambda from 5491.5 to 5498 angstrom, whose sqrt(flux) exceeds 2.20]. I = 0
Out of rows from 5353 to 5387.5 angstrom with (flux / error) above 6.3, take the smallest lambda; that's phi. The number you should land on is 5374.51 angstrom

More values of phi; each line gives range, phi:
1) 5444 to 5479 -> 5444.26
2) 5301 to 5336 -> 5304.43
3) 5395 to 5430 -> 5415.50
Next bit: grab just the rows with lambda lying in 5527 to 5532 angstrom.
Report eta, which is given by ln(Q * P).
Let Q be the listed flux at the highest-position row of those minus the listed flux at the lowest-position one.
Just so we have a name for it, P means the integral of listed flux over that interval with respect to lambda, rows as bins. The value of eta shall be 2.72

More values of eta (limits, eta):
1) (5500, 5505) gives 3.00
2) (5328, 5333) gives 3.10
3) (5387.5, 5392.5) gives 4.44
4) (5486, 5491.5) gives 3.30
